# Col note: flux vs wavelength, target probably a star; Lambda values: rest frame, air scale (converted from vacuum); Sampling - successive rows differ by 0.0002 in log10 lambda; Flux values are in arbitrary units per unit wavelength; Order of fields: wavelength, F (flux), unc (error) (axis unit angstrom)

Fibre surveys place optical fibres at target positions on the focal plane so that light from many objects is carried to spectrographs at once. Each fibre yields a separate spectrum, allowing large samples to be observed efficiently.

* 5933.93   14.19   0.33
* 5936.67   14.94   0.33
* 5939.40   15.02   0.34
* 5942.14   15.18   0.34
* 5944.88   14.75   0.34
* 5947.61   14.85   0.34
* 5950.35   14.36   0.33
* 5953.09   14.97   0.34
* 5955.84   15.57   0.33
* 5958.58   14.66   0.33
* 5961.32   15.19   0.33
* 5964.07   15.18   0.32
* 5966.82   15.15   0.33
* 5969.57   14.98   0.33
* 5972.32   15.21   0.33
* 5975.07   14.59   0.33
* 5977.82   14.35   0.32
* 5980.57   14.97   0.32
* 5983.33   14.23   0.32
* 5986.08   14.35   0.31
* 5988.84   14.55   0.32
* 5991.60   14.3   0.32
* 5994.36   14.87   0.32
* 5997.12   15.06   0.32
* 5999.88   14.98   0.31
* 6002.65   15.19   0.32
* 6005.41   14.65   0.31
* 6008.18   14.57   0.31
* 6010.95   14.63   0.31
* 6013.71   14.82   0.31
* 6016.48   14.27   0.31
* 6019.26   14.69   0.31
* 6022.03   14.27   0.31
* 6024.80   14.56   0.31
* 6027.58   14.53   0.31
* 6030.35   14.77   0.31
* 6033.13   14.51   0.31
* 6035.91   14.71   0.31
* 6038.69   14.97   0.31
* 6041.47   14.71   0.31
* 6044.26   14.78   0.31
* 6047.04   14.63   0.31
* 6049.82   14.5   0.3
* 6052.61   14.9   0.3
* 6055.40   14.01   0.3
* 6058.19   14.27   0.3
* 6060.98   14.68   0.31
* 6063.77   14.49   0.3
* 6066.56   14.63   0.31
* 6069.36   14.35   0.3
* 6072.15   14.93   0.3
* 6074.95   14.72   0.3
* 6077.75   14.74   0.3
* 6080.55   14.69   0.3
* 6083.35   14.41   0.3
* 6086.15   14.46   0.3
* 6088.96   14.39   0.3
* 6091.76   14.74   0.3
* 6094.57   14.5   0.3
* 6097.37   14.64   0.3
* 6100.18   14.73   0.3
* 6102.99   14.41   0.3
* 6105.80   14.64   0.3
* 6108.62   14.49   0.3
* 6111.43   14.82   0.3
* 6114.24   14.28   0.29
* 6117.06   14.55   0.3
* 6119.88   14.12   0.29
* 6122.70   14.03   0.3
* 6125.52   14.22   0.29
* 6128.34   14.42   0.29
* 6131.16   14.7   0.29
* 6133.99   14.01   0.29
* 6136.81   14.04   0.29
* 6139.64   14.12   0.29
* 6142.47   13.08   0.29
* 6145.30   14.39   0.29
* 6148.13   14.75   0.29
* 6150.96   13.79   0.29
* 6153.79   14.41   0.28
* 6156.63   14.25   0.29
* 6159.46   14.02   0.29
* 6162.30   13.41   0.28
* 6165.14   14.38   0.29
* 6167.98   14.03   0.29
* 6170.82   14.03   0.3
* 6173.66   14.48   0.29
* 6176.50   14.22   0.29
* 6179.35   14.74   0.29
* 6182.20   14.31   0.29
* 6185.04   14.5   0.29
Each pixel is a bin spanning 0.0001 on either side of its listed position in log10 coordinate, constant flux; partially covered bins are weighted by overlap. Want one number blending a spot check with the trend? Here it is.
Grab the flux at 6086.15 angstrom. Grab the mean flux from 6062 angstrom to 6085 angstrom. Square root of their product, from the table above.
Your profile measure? 14.54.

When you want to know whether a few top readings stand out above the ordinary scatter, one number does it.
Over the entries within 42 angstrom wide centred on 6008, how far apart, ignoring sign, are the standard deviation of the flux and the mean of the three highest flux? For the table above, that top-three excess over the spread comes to 14.8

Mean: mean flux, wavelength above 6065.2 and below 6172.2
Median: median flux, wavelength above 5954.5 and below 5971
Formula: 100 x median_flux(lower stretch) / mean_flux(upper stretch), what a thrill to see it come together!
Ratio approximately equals 106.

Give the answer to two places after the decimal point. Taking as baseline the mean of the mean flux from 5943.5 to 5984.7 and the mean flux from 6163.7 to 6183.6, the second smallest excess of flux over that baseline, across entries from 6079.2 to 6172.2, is -1.18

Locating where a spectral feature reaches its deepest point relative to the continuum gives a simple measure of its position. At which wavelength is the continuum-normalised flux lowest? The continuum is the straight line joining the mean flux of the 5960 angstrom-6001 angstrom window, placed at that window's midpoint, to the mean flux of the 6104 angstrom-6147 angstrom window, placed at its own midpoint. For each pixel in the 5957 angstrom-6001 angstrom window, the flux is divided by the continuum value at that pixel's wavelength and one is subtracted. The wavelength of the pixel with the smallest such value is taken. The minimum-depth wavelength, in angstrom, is 5983.33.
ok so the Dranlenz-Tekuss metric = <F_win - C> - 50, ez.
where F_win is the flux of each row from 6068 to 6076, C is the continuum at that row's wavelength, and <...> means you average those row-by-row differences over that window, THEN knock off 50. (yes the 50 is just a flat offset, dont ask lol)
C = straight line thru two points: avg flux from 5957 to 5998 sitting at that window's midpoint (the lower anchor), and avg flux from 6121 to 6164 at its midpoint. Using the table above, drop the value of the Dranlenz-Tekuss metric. -49.73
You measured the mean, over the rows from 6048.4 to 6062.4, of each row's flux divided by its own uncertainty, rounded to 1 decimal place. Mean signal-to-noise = 47.9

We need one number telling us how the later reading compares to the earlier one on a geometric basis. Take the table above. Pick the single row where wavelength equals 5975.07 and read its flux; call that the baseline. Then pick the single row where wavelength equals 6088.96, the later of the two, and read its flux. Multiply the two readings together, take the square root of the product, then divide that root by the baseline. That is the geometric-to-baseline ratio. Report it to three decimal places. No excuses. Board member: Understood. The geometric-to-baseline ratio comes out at 0.993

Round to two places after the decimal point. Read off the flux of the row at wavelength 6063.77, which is 14.49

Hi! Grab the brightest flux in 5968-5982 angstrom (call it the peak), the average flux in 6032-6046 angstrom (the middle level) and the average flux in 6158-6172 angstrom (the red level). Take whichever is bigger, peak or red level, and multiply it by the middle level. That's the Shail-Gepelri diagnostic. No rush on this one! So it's 224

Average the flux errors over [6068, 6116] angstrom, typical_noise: 0.299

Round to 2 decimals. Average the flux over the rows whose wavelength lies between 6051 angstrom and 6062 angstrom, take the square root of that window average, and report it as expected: 3.80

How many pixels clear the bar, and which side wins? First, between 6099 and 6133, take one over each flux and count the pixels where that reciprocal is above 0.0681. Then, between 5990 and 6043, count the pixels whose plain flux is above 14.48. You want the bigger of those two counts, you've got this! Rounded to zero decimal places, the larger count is 16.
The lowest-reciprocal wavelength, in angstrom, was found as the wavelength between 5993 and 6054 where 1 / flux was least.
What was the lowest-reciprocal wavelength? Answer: 6002.65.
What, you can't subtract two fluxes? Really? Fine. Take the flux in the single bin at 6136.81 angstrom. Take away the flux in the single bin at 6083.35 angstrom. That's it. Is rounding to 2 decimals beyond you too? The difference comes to -0.37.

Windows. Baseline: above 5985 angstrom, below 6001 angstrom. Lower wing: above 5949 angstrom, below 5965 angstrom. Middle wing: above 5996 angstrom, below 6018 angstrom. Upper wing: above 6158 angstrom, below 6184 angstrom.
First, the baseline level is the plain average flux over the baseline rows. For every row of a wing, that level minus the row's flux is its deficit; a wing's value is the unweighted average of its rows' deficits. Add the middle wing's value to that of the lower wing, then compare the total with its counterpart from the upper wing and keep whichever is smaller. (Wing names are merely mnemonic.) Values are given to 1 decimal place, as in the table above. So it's -0.4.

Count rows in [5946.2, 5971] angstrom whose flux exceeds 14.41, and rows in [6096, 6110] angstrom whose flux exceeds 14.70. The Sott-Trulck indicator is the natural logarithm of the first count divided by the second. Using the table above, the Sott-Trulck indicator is 2.1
